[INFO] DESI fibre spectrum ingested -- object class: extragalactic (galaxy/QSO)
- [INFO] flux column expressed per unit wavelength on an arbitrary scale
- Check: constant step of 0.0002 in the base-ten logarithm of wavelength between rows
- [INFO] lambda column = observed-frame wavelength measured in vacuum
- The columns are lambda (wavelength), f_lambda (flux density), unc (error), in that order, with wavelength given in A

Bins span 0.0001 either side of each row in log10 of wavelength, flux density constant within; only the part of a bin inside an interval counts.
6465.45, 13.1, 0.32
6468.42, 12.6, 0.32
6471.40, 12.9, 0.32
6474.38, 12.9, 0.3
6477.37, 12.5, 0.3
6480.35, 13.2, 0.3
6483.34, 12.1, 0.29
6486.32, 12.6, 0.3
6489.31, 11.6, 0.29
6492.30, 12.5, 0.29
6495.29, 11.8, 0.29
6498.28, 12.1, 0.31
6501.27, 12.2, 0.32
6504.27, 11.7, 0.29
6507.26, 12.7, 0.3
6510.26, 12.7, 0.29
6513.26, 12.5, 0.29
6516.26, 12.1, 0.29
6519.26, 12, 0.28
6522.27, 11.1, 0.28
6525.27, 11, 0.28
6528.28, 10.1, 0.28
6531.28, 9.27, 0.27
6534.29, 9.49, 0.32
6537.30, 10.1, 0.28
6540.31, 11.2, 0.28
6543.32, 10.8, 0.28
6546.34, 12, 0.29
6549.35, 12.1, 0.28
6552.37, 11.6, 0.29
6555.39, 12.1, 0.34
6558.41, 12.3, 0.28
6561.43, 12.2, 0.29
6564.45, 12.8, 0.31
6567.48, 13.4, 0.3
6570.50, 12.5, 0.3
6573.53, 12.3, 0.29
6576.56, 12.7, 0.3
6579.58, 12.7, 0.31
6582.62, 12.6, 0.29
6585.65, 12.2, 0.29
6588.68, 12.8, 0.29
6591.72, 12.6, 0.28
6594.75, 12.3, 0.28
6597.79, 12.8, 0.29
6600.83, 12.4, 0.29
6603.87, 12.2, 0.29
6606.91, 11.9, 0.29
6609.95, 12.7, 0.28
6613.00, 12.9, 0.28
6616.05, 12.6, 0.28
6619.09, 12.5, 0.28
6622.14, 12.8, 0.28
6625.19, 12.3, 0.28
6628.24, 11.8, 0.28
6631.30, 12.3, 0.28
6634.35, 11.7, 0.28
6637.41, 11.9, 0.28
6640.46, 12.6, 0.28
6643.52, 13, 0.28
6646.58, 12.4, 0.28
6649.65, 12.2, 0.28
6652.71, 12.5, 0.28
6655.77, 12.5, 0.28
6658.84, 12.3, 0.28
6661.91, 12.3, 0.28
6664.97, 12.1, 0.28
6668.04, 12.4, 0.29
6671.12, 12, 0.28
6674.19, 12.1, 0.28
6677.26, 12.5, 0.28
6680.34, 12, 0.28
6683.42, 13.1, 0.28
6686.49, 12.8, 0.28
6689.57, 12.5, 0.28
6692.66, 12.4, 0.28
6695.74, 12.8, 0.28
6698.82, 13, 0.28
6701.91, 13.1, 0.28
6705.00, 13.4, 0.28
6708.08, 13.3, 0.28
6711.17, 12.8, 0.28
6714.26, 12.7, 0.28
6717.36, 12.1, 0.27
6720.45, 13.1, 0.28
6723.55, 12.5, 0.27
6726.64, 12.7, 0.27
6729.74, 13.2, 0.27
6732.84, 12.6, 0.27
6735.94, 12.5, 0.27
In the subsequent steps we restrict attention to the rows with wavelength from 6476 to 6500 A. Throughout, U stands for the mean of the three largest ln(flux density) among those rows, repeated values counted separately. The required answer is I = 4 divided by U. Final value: 1.571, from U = 2.55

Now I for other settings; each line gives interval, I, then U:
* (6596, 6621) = 1.569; 2.55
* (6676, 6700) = 1.561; 2.56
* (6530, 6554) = 1.615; 2.48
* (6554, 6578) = 1.561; 2.56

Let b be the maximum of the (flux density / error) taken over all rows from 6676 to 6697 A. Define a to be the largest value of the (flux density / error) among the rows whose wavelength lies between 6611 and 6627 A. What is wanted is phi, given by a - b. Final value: -0.7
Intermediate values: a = 46.1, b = 46.8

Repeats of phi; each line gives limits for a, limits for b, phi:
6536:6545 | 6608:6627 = -6.1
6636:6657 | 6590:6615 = 0.4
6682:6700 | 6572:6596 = 1.8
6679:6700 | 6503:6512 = 3.0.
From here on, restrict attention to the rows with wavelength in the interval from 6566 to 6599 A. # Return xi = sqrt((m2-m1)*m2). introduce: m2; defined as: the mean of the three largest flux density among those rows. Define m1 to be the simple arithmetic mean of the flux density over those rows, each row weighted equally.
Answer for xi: 2.2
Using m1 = 12.6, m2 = 13.0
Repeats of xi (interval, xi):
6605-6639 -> 2.5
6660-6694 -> 2.3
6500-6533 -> 3.6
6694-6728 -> 2.3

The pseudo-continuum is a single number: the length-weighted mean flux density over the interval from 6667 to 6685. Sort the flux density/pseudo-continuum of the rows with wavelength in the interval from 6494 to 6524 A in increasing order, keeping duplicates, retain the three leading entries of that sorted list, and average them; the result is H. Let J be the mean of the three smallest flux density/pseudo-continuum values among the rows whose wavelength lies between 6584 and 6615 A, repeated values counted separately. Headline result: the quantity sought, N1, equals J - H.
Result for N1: 0.05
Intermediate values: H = 0.934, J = 0.98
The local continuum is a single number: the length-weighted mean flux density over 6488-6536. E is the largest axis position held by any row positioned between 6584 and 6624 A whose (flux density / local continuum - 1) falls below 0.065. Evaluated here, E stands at 6606.91 A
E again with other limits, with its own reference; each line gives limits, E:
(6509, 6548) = 6546.34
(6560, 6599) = 6585.65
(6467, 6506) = 6504.27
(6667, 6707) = 6680.34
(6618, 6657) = 6649.65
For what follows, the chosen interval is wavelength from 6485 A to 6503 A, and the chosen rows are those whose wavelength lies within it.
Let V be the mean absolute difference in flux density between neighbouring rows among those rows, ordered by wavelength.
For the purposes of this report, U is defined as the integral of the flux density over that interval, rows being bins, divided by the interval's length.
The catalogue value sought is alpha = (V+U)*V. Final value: 8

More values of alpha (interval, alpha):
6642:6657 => 4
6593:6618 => 5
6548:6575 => 6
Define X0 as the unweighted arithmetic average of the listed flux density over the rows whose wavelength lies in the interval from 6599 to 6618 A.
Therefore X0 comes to 12.45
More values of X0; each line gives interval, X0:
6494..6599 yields 11.91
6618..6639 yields 12.19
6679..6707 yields 12.79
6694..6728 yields 12.86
